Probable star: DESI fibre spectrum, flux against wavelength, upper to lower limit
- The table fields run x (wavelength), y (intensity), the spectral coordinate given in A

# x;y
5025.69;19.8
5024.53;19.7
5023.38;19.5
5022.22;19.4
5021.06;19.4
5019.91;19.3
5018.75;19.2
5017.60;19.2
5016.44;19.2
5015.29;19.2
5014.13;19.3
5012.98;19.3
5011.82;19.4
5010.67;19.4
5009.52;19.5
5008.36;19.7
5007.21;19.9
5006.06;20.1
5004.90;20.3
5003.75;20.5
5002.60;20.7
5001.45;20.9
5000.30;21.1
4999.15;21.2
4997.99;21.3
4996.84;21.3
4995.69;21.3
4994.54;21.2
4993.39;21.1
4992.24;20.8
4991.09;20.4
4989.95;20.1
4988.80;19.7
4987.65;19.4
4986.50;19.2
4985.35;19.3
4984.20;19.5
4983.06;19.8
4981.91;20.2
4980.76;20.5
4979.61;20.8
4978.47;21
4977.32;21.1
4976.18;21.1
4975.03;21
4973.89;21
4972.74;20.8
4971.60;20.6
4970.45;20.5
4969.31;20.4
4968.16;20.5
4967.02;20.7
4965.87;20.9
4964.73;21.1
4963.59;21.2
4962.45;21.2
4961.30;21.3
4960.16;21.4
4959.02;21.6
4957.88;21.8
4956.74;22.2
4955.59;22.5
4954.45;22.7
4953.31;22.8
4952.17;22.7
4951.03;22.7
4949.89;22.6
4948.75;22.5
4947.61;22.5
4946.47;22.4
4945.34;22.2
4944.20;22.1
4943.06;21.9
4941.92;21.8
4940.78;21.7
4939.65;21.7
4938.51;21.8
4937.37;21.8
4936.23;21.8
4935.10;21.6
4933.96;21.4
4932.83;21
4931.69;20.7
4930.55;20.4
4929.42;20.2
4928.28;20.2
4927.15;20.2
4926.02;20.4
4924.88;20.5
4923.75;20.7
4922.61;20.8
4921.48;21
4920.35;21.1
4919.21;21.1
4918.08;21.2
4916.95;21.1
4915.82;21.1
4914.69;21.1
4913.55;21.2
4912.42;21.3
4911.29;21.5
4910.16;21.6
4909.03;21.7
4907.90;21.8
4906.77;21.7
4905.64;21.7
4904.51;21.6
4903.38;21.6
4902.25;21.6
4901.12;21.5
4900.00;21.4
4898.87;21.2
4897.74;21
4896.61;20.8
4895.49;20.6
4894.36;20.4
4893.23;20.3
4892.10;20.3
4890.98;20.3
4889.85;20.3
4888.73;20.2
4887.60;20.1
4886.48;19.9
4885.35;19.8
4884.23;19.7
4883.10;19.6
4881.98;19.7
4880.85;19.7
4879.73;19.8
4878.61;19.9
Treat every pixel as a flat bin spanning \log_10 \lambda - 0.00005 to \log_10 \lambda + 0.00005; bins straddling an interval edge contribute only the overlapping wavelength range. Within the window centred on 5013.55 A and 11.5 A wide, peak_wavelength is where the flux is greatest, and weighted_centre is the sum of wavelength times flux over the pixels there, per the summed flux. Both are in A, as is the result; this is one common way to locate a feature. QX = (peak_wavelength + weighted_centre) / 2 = 5010.9 A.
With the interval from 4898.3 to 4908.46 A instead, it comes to 4905.7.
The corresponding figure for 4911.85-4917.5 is 4913.6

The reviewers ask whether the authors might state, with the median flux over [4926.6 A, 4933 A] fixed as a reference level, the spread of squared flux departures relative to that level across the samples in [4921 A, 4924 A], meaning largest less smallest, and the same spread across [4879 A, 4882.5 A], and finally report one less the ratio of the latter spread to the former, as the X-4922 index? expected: 0.67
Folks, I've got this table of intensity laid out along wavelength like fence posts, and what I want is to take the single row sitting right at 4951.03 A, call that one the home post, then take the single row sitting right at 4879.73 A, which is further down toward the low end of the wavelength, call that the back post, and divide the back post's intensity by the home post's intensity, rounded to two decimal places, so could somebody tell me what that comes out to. 0.87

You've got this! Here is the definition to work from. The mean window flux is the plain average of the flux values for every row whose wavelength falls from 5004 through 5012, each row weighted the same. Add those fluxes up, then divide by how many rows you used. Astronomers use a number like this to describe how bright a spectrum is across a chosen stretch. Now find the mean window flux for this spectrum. 19.8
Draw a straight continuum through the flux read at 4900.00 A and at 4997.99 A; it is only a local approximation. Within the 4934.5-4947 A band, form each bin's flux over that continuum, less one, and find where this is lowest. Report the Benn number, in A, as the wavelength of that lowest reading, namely 4935.10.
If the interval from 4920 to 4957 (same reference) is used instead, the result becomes 4927.15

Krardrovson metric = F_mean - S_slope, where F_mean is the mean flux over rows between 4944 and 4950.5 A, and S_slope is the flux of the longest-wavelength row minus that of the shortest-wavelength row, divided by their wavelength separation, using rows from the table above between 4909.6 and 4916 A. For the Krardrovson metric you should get 22.5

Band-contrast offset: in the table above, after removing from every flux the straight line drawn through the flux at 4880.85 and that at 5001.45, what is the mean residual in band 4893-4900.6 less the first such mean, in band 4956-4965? 0.0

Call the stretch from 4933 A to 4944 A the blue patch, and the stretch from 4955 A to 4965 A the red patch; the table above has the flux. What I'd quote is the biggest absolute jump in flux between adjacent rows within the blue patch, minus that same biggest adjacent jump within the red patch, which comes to -0.20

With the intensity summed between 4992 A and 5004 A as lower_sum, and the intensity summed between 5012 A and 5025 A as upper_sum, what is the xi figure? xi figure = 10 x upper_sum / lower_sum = 9.2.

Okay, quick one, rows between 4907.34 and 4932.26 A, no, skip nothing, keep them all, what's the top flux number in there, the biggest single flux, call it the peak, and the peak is 21.8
